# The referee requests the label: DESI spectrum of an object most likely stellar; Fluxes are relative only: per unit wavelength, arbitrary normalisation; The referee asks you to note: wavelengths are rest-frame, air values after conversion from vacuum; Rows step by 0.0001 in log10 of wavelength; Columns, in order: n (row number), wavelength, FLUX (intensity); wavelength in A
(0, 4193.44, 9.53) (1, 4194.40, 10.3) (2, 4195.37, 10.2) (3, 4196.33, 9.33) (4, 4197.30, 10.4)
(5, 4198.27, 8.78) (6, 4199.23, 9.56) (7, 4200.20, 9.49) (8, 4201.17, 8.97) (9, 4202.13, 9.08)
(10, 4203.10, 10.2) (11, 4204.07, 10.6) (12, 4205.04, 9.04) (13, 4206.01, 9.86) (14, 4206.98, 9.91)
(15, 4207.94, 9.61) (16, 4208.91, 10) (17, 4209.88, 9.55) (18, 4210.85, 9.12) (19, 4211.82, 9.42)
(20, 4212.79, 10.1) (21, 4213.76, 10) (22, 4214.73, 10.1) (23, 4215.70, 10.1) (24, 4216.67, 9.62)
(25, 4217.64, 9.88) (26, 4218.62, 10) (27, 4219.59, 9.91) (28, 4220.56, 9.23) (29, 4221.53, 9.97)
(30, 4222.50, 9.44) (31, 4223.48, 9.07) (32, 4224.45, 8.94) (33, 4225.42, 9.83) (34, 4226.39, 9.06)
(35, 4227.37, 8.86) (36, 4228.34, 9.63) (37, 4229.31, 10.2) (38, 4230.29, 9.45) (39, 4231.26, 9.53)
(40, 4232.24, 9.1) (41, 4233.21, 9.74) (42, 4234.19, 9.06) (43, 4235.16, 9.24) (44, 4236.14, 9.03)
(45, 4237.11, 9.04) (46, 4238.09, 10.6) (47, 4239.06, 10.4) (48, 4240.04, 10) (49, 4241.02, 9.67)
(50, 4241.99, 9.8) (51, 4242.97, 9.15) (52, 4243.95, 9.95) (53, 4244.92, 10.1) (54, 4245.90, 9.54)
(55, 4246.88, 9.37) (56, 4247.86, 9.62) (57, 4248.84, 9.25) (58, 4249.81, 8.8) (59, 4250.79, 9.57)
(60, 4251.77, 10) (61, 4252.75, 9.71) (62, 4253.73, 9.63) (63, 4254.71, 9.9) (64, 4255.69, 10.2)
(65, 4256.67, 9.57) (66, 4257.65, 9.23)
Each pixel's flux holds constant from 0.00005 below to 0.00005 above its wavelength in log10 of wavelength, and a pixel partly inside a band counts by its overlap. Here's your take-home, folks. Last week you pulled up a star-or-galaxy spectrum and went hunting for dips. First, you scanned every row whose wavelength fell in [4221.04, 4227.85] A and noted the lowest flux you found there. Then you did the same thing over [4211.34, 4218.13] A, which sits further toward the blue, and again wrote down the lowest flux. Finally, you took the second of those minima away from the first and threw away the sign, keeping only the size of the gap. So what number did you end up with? 0.56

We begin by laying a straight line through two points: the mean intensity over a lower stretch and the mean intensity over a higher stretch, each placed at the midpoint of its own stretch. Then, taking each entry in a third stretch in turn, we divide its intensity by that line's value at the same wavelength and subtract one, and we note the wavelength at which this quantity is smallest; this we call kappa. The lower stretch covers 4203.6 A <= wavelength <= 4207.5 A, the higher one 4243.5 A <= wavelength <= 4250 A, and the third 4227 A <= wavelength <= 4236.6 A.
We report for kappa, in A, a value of 4227.37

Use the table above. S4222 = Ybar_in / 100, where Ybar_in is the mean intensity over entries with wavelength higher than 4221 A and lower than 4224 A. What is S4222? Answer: 0.095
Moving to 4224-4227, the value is 0.093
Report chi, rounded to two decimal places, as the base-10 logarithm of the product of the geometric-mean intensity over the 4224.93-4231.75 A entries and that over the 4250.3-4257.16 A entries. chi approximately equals 1.97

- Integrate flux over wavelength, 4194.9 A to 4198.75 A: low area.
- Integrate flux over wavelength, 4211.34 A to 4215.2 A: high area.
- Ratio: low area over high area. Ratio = 0.97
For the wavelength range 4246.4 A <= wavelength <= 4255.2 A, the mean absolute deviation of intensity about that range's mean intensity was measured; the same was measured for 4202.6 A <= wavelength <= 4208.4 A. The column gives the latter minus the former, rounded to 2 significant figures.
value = 0.10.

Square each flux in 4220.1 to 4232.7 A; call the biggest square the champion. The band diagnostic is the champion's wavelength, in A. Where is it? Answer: 4229.31 A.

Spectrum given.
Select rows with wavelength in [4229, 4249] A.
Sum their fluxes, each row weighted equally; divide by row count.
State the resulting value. 9.61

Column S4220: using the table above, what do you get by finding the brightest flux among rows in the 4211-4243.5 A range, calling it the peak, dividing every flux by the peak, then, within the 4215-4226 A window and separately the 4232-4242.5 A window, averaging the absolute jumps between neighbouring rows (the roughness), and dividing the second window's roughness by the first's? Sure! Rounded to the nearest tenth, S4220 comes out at 1.0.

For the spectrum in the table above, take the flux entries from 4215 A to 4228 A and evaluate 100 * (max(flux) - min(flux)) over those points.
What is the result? 124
